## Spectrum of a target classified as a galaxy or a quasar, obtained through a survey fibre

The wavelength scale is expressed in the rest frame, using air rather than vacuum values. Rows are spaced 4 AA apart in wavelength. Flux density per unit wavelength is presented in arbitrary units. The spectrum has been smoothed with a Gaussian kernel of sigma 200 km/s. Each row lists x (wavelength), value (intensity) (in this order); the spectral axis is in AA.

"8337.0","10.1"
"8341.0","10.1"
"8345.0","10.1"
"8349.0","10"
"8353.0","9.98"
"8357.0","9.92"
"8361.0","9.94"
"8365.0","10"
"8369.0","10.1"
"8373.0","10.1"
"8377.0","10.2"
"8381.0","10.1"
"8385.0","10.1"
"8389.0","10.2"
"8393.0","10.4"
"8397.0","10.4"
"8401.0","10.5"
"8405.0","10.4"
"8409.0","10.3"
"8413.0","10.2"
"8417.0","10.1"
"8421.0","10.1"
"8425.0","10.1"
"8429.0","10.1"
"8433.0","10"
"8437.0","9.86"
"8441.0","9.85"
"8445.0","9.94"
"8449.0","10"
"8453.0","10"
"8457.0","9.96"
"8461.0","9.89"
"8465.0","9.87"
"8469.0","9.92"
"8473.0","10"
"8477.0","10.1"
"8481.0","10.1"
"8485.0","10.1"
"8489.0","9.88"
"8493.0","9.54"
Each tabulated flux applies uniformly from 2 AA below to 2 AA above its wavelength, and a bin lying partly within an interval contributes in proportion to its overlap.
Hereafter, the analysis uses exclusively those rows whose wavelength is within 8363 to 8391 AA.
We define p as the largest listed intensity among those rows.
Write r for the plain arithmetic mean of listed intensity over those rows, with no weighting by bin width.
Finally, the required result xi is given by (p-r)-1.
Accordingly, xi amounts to -0.91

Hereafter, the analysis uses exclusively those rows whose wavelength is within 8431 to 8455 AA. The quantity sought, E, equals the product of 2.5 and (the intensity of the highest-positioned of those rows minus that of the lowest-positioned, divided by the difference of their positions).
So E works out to 0.000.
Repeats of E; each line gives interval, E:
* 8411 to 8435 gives -0.025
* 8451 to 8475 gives 0.000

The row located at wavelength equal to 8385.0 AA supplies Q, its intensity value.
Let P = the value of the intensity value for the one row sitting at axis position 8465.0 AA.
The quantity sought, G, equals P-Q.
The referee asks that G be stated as -0.23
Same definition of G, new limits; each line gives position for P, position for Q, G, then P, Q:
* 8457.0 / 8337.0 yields -0.14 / 9.96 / 10.1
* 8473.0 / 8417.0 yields -0.10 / 10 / 10.1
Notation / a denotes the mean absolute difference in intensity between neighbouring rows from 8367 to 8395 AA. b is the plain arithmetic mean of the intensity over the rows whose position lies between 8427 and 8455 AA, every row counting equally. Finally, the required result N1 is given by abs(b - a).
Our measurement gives 9.9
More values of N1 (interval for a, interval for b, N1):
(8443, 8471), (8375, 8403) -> 10.2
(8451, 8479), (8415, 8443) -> 10.0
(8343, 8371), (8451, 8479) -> 9.9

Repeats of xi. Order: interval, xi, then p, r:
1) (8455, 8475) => -0.93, 10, 9.9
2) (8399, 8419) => -0.80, 10.5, 10.3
